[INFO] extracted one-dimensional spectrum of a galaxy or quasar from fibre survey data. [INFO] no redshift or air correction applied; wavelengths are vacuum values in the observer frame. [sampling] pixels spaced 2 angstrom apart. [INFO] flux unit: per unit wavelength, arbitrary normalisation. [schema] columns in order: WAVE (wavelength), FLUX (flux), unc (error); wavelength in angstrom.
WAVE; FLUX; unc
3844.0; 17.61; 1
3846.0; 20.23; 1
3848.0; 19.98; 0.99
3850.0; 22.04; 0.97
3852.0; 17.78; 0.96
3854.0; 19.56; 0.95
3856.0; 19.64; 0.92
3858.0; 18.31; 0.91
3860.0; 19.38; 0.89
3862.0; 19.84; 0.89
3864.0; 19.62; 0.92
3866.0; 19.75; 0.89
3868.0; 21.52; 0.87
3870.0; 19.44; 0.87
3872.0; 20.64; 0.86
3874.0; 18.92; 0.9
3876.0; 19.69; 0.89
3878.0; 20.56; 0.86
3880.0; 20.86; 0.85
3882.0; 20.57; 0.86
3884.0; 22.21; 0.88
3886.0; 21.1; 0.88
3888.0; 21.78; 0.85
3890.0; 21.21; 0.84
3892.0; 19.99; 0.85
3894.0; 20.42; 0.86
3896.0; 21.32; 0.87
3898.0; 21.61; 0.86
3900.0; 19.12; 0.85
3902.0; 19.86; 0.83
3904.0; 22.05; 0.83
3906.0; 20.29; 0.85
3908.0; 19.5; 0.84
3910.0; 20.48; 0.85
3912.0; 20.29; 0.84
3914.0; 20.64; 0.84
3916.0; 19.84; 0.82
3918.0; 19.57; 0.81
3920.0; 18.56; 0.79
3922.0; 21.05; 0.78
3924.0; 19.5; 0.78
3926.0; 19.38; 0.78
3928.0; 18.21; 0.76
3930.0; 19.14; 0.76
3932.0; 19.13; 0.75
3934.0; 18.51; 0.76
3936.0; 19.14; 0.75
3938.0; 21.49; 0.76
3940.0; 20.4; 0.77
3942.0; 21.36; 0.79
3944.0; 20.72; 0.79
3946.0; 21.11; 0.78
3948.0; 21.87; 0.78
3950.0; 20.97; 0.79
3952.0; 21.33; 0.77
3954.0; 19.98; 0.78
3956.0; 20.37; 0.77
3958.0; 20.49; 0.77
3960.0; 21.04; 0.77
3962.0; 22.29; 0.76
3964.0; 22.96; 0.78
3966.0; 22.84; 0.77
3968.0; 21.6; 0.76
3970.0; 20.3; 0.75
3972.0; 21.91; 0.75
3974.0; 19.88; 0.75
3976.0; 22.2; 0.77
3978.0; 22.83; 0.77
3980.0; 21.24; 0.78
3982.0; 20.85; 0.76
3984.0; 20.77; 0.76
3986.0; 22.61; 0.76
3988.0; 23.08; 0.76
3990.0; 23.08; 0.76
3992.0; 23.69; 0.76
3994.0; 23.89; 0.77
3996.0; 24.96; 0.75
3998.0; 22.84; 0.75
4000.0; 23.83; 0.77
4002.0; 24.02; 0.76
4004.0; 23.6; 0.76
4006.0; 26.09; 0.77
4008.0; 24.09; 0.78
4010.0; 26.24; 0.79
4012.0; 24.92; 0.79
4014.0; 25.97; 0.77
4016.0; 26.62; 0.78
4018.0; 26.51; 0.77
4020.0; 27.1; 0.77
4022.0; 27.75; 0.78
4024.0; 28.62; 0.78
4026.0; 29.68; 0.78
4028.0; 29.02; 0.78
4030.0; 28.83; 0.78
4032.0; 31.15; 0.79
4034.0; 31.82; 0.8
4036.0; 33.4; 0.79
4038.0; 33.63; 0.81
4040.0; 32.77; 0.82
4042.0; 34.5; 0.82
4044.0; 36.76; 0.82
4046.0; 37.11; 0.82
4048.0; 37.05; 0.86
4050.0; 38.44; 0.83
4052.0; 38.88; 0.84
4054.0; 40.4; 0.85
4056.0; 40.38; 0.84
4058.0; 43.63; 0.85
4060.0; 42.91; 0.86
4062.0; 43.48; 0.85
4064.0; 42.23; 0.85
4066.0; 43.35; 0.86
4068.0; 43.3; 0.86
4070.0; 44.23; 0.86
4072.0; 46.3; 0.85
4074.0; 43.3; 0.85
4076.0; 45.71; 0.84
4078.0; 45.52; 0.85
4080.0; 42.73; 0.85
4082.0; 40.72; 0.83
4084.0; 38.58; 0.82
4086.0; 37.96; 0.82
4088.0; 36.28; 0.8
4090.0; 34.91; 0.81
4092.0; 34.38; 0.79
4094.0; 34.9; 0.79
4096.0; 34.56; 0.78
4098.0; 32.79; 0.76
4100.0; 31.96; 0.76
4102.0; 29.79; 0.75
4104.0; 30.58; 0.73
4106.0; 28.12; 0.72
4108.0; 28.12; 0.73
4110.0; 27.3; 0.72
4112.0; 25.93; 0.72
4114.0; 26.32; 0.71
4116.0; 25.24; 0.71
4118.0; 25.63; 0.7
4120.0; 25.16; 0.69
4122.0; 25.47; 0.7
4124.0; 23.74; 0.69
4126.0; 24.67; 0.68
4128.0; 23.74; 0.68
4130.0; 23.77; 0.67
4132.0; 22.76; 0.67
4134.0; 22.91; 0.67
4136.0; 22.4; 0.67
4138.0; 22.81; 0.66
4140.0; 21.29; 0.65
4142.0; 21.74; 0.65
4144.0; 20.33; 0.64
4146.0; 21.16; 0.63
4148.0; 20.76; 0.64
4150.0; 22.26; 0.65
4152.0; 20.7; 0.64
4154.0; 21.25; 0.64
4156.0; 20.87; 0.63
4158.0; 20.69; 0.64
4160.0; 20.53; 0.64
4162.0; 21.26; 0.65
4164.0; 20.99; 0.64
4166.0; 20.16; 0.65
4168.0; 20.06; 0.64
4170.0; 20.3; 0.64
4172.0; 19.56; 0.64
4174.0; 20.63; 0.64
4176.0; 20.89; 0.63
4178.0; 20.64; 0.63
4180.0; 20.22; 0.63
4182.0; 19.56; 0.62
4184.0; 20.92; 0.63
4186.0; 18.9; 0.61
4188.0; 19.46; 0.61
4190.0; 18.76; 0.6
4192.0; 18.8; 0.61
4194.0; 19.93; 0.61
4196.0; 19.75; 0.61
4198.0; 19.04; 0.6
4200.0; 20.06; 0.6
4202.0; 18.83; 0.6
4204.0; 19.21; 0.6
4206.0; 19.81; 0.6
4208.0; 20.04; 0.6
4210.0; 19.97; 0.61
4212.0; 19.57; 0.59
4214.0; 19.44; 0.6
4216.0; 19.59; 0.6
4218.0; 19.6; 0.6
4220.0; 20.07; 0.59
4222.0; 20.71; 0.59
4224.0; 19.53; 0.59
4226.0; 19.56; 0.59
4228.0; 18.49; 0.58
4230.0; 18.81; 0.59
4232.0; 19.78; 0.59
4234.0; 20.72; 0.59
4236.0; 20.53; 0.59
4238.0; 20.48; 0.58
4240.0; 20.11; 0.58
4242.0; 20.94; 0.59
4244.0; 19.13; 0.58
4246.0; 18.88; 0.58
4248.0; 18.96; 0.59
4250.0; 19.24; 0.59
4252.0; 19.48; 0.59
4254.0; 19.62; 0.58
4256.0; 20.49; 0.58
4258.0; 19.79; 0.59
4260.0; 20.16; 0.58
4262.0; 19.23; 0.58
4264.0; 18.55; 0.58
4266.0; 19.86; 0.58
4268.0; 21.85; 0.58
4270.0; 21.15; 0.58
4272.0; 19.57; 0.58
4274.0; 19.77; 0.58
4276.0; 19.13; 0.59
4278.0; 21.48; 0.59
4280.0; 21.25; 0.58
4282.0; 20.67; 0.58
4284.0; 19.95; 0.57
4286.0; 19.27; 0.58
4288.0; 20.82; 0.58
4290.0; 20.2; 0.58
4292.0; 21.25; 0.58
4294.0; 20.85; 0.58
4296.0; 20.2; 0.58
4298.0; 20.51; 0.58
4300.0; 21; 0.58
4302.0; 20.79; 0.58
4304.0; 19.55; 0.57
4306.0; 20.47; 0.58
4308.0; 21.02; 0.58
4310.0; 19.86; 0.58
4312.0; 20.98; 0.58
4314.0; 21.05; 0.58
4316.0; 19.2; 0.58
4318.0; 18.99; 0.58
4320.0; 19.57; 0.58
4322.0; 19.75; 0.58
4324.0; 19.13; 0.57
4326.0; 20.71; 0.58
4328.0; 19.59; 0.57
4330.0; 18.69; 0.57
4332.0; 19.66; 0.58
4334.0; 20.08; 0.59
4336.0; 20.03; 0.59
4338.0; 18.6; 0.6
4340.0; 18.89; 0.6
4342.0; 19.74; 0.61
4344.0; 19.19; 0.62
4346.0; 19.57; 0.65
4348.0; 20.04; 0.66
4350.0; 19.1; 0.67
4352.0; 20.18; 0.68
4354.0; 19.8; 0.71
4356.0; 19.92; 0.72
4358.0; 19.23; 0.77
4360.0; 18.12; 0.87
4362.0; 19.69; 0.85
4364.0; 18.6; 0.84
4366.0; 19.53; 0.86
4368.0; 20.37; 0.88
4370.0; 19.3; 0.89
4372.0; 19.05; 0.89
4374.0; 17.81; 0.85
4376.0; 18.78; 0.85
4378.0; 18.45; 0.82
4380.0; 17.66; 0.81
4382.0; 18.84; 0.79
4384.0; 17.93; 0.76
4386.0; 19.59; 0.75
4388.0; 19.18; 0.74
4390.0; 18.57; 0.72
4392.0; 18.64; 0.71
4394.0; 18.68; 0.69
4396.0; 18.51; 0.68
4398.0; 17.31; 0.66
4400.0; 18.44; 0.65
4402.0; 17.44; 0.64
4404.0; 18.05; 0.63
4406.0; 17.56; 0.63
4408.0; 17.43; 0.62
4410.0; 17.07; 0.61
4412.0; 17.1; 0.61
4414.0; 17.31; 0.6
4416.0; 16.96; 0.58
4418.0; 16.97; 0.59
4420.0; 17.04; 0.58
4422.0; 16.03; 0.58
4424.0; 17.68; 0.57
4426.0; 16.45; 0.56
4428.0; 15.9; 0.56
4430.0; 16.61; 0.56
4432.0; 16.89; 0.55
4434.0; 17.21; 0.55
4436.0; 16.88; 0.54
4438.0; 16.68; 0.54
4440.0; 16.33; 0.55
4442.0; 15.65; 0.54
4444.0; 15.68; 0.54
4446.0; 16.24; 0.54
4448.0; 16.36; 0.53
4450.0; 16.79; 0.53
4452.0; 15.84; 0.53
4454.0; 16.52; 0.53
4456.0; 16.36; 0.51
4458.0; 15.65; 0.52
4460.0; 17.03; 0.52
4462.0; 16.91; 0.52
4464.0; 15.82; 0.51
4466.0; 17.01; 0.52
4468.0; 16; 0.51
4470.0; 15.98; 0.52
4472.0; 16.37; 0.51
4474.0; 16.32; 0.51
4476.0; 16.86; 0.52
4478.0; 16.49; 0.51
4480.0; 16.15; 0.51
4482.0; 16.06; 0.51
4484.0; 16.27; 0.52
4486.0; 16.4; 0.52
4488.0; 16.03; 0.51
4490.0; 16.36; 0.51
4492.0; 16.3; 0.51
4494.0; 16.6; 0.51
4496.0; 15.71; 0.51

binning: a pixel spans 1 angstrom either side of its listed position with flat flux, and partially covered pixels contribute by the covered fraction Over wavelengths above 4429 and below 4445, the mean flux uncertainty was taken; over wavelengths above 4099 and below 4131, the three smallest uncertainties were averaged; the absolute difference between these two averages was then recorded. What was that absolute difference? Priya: 0.13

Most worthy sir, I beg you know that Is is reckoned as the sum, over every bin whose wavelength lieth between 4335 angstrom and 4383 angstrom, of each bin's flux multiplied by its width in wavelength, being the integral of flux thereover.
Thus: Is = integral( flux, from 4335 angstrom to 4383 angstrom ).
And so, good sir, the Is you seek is 921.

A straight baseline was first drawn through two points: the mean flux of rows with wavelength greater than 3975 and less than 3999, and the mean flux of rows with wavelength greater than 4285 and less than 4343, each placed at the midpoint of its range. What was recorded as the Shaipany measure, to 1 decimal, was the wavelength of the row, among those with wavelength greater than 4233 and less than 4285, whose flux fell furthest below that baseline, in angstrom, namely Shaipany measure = 4264.0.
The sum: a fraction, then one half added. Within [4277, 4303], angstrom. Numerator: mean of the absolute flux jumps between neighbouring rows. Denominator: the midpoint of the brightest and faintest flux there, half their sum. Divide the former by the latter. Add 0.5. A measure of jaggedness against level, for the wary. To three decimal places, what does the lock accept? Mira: 0.531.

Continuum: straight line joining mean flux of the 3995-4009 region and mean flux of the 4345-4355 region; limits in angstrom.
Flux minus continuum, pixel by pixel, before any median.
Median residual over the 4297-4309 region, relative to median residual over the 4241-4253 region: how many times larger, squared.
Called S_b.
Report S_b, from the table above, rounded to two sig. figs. 0.026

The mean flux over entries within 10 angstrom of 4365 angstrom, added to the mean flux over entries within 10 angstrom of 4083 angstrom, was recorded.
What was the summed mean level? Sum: 59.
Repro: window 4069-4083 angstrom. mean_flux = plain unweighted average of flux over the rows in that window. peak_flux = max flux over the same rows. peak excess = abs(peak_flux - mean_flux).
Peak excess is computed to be 2.2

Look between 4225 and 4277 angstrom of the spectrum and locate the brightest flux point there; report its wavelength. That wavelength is 4268.0 angstrom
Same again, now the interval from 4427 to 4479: 4434.0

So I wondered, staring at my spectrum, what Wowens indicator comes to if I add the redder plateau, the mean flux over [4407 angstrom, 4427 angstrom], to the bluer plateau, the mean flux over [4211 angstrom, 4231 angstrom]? 37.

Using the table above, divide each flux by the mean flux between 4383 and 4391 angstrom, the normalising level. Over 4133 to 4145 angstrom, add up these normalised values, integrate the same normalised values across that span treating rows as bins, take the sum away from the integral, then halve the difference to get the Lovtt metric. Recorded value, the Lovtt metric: 3.49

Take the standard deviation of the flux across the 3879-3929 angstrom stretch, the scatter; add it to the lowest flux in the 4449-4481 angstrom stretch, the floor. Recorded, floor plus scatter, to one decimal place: 16.7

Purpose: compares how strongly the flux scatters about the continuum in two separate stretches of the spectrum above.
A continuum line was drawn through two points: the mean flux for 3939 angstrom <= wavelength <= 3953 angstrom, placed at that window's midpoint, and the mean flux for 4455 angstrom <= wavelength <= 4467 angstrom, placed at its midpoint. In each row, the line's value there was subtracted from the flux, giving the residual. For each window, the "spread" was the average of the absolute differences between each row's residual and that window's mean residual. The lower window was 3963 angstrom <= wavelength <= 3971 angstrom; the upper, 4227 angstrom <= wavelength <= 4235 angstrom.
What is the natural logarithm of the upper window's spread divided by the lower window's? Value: -0.16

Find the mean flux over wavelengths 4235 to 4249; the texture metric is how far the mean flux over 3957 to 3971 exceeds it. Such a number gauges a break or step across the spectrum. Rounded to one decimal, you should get 1.8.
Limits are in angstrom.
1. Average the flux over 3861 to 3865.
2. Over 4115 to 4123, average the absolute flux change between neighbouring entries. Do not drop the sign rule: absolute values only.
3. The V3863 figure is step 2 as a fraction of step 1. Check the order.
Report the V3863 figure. 0.020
